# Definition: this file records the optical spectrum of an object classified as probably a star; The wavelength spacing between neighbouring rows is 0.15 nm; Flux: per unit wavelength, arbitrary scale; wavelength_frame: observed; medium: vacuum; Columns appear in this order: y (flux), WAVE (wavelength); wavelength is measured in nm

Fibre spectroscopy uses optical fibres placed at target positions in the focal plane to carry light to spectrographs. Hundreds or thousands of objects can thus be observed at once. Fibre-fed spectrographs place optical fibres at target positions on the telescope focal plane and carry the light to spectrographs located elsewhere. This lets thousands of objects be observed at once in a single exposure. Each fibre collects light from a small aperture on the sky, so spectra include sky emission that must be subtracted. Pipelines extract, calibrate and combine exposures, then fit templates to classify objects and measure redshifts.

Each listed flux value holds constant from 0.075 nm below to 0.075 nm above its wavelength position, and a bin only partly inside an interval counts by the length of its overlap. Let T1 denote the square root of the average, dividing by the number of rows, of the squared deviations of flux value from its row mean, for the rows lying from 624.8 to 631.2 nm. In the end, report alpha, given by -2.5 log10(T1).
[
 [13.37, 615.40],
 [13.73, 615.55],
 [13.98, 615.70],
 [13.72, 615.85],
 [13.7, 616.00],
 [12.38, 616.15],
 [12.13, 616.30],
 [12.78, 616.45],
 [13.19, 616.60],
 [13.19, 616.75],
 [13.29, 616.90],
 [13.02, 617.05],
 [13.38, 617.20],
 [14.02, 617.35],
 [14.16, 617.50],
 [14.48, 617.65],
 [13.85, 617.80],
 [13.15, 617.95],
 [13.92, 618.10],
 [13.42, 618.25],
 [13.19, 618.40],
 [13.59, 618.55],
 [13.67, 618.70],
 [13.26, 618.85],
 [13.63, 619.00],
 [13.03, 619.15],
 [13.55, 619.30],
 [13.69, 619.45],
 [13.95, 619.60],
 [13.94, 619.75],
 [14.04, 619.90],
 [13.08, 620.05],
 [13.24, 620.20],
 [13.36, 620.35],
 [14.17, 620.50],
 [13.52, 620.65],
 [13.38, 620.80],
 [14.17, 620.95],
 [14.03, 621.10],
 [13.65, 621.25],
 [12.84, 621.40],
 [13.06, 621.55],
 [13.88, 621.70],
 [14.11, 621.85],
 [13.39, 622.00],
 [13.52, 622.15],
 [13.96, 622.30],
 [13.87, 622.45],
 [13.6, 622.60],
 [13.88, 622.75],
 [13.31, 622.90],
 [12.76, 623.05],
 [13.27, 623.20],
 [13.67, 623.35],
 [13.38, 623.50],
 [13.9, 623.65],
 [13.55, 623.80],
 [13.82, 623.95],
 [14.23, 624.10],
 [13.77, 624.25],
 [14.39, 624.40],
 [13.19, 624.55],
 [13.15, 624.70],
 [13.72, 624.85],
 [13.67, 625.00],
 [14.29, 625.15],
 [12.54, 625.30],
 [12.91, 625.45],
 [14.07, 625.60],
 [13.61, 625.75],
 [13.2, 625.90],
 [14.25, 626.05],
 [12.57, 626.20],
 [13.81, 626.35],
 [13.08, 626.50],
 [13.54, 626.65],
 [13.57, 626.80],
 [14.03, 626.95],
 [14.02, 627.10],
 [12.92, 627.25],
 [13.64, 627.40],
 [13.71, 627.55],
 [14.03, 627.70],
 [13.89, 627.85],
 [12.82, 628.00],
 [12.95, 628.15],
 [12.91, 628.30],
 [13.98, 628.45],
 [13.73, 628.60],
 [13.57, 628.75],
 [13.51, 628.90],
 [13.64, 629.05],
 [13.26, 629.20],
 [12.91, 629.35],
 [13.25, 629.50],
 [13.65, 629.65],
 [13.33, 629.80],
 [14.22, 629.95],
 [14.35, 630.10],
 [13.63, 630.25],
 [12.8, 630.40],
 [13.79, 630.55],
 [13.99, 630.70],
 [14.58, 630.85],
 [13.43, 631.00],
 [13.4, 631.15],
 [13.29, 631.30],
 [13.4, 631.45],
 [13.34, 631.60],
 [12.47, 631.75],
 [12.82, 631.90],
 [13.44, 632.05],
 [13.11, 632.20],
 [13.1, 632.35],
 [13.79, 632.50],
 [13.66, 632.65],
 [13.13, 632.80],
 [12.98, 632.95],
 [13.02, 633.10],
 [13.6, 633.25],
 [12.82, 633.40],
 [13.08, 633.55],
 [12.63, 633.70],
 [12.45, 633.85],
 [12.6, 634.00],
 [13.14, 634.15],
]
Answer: 0.8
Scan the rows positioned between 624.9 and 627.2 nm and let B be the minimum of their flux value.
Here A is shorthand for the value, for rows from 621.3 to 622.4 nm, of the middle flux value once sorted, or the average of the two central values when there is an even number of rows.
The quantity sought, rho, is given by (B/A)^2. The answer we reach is 0.860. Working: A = 13.5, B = 12.54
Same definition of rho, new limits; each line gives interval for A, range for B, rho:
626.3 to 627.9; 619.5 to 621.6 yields 0.877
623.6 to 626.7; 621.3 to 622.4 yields 0.882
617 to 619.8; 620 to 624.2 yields 0.876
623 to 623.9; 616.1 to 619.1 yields 0.812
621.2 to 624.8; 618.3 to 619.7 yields 0.915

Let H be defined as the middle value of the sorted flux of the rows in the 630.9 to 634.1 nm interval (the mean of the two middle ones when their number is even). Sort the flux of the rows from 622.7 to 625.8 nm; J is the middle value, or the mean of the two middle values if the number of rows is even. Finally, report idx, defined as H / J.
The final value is 0.959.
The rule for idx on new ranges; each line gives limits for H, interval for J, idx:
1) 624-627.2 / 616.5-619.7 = 1.009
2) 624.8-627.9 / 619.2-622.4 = 1.001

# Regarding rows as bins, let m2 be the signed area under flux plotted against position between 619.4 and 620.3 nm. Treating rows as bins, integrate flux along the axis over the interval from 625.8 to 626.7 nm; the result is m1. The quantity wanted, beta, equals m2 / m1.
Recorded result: 1.02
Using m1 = 12.1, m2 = 12.3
